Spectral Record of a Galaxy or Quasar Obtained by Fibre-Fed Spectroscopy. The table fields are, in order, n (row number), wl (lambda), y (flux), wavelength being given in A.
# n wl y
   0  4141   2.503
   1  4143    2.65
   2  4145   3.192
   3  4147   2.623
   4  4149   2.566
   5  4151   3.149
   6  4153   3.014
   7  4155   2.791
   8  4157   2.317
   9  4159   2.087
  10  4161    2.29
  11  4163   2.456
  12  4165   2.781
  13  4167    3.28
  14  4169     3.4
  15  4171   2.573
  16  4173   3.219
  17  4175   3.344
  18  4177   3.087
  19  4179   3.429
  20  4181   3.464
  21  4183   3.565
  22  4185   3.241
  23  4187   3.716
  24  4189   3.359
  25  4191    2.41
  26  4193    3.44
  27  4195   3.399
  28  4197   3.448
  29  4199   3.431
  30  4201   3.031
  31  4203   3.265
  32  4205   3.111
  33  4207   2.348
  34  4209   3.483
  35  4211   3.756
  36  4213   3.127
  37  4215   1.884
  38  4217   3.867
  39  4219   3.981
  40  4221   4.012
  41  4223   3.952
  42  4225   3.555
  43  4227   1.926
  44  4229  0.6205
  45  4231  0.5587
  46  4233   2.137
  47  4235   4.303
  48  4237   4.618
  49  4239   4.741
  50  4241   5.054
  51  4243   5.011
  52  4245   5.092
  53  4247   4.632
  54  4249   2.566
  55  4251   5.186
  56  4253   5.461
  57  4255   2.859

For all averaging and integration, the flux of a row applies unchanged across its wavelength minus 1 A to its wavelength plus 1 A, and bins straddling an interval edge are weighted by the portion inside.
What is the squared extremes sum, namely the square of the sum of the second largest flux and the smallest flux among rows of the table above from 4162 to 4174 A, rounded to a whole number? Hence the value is 33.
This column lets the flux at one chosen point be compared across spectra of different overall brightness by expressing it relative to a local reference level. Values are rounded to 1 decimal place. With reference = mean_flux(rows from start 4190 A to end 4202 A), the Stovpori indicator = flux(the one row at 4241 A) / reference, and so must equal 1.6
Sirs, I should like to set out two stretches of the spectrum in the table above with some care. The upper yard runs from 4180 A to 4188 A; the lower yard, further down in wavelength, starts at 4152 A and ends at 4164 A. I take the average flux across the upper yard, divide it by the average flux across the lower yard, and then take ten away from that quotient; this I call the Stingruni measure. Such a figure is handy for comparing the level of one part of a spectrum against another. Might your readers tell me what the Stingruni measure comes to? -8.6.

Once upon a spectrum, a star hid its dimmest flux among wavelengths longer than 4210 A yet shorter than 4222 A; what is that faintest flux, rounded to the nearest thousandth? 1.884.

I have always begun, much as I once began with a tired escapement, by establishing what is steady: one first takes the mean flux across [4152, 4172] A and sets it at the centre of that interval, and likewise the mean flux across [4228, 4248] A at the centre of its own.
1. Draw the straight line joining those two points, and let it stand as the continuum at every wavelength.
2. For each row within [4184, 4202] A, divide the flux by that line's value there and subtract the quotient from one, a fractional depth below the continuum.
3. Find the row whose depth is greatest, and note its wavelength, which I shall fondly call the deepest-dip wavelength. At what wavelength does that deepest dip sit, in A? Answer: 4191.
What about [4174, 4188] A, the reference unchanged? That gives 4177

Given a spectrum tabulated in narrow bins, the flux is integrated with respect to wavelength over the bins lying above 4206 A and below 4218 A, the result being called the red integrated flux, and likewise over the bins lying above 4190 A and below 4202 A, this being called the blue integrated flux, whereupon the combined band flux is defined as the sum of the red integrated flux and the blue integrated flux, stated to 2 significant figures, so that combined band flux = 75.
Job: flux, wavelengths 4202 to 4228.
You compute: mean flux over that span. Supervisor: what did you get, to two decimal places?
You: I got 3.25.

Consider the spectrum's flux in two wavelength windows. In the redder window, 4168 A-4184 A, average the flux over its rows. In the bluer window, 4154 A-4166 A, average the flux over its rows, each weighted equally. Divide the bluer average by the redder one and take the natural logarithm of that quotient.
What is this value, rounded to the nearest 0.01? -0.28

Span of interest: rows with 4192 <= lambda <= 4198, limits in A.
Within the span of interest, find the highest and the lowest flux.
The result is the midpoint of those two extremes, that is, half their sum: 3.4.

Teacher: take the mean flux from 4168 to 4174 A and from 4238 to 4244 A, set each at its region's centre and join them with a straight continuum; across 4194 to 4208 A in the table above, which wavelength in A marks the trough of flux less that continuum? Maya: 4207 A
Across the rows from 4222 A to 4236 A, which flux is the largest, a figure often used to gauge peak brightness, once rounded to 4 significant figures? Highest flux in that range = 4.303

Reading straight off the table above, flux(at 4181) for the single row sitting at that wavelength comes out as 3.464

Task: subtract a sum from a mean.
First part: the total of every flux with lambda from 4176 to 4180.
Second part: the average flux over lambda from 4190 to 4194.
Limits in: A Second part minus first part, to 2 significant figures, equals -3.6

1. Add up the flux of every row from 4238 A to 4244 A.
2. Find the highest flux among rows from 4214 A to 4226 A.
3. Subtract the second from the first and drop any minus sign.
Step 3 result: 11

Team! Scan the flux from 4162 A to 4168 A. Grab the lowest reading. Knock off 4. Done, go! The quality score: -1.54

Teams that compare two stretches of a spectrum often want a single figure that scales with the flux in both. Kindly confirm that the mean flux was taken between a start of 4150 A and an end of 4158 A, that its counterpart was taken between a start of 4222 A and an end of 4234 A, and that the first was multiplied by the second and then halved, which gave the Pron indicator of 3.0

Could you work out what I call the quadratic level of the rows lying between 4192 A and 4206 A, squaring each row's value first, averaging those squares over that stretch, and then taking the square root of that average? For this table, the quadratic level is 3.3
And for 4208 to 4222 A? 3.5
